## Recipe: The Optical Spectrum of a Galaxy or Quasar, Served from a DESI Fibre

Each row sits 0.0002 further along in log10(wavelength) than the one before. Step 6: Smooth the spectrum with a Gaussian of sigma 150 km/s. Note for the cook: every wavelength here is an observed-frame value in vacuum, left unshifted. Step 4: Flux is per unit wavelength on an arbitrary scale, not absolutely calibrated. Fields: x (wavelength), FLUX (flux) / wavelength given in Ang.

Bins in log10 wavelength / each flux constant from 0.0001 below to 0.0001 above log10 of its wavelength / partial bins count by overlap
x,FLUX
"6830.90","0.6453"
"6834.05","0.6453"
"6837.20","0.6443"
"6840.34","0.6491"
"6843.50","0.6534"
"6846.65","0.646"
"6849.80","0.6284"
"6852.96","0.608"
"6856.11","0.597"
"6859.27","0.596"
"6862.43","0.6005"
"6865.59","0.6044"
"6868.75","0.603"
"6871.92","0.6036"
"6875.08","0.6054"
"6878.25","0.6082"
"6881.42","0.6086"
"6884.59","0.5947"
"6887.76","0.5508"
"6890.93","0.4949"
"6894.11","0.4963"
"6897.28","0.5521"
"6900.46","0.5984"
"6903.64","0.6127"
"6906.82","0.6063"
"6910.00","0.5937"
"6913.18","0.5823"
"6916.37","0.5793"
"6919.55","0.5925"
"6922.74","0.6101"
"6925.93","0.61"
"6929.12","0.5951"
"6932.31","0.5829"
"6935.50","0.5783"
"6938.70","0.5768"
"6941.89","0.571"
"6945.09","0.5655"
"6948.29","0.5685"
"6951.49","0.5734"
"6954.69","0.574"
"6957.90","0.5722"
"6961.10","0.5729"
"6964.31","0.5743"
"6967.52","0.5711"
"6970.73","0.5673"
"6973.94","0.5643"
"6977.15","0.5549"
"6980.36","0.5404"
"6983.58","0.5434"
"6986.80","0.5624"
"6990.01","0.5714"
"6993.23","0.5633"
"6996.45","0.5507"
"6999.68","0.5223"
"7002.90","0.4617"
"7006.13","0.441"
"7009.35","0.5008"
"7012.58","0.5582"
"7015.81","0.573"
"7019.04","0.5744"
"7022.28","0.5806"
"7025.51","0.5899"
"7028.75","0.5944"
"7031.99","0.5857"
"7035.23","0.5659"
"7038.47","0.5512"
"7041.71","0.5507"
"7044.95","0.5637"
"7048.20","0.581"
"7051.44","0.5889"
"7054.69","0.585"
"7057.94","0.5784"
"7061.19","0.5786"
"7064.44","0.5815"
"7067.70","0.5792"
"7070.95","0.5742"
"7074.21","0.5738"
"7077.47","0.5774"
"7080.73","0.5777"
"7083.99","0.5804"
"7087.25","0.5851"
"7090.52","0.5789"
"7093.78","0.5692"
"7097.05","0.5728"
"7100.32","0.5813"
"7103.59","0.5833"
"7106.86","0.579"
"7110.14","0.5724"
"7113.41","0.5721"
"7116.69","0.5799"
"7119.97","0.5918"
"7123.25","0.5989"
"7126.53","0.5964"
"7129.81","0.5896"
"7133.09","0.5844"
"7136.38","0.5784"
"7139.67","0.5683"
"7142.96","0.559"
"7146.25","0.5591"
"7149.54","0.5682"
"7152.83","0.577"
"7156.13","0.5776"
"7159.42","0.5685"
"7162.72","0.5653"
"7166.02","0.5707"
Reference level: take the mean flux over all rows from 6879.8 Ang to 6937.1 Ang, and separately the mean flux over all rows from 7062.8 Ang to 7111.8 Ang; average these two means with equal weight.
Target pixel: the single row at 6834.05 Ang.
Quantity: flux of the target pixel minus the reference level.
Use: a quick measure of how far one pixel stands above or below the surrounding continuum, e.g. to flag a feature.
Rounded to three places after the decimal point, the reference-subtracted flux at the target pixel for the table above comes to 0.066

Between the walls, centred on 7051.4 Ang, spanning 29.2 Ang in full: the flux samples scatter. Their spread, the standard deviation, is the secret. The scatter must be 0.014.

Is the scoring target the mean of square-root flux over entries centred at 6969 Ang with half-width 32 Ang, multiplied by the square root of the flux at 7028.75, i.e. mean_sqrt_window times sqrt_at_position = 0.578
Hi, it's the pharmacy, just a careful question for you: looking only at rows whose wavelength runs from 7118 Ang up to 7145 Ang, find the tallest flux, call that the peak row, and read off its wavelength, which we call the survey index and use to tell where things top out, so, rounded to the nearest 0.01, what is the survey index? 7123.25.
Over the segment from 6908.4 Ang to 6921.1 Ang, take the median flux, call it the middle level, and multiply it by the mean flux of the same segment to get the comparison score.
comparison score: 0.34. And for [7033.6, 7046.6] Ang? 0.31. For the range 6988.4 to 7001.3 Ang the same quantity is 0.31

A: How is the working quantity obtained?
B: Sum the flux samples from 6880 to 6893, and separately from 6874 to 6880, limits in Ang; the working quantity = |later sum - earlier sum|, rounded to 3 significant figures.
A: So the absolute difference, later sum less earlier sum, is 1.04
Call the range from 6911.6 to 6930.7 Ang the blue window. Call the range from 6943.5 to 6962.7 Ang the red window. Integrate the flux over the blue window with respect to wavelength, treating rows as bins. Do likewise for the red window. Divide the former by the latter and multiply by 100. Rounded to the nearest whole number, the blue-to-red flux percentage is 104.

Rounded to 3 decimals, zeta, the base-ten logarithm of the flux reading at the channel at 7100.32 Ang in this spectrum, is -0.236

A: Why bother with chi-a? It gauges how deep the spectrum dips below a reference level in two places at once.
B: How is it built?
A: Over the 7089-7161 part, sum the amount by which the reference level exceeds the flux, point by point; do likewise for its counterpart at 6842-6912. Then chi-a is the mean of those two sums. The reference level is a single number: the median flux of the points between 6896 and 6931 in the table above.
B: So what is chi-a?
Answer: 0.21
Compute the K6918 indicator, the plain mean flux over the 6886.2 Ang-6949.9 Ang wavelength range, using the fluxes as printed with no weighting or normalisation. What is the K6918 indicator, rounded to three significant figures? 0.576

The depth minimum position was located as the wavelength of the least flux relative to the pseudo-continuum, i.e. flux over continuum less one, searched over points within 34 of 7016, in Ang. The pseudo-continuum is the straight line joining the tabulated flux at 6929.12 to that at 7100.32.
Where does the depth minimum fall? 7006.13 Ang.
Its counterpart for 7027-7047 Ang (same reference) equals 7041.71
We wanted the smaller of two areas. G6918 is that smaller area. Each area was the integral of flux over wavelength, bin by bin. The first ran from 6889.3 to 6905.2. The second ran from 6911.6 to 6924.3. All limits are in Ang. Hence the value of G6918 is 7.5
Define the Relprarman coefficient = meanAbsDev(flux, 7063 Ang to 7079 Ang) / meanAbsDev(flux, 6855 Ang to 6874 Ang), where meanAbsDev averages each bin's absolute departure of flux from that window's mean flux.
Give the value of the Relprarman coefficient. 0.88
